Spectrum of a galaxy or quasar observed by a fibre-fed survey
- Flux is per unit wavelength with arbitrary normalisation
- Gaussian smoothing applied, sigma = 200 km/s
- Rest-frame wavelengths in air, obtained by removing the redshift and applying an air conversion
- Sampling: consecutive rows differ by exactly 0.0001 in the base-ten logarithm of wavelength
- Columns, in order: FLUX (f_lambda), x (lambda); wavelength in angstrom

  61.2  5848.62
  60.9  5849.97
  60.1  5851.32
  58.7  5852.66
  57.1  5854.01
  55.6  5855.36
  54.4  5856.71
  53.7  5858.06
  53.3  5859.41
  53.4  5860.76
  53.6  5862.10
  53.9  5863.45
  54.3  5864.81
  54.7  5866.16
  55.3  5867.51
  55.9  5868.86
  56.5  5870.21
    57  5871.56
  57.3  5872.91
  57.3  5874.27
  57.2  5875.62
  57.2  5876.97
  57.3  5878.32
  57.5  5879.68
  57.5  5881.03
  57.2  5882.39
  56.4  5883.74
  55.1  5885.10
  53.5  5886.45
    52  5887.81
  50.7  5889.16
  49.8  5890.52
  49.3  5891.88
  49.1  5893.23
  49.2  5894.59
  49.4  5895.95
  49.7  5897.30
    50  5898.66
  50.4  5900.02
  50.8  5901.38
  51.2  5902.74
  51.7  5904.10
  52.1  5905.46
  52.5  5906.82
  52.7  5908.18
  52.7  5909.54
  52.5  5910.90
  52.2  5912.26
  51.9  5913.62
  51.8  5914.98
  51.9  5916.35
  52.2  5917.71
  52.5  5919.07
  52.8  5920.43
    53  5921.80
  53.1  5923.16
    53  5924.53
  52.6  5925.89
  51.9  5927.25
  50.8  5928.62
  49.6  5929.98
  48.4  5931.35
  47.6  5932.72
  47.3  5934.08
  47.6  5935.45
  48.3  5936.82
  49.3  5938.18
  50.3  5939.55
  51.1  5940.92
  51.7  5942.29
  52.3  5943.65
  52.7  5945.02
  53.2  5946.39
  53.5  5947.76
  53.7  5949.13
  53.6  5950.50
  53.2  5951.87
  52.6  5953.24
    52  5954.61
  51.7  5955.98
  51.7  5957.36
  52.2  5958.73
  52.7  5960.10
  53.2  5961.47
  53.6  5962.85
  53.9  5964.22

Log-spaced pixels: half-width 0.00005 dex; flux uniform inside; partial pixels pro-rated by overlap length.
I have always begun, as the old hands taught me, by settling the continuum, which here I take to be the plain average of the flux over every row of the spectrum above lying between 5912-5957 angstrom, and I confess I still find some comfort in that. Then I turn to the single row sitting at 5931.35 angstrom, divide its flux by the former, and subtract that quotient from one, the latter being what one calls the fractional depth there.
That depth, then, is 0.060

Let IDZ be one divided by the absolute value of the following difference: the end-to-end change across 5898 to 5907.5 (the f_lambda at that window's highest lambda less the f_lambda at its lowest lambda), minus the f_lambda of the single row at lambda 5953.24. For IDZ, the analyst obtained 0.0200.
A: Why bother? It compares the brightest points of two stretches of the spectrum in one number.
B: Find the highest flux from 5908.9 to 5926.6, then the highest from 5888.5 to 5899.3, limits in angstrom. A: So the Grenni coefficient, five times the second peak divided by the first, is 4.77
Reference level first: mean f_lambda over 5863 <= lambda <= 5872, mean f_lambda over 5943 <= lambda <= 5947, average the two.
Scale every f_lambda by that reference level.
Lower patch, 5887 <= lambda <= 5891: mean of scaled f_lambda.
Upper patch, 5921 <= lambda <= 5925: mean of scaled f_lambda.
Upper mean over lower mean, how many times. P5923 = 1.04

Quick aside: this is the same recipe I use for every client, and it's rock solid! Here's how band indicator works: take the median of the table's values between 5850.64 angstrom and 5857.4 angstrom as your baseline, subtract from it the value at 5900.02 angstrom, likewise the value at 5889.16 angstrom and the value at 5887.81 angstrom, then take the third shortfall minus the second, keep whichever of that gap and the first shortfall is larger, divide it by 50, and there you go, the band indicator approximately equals 0.13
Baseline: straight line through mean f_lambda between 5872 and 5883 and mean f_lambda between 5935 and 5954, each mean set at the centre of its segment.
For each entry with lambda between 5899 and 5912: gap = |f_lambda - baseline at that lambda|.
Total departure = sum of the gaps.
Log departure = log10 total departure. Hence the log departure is 1.45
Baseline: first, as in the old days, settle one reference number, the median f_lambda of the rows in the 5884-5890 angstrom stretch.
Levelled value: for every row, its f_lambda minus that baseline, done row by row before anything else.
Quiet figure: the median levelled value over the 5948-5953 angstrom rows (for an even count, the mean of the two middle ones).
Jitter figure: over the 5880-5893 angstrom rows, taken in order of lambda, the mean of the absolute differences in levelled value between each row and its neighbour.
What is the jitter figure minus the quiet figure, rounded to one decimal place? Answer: 0.2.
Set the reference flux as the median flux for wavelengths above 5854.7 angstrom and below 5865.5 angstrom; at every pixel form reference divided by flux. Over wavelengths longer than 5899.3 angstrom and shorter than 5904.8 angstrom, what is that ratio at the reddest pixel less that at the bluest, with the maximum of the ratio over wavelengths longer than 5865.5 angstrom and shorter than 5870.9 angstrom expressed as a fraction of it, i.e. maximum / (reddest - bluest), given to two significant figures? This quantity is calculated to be -37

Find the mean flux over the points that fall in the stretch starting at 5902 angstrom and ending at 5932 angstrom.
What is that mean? 51.96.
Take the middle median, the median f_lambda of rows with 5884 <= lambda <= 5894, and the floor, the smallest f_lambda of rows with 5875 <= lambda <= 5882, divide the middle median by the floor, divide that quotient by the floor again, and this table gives 0.015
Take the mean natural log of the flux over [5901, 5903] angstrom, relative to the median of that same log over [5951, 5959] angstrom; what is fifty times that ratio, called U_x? 49.7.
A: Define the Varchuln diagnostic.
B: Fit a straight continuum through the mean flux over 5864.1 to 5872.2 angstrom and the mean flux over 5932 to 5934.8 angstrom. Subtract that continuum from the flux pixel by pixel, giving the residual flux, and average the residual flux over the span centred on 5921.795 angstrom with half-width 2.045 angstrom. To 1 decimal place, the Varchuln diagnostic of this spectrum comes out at 4.1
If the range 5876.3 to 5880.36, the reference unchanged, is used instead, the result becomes 3.0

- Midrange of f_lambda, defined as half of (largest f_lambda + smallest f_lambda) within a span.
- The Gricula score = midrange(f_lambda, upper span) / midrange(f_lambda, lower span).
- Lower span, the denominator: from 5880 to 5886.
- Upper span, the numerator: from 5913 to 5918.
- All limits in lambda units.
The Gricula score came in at 0.92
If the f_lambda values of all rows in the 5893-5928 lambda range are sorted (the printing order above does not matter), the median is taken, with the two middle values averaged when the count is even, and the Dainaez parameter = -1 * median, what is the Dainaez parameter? -52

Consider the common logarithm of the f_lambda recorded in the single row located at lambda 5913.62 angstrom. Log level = 1.72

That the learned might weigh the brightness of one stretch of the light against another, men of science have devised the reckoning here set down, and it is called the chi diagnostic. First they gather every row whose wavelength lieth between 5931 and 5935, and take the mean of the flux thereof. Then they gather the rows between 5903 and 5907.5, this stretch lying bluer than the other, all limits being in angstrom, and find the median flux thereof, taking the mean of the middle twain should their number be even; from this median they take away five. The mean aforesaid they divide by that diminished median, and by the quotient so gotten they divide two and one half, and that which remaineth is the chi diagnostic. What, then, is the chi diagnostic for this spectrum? 2.5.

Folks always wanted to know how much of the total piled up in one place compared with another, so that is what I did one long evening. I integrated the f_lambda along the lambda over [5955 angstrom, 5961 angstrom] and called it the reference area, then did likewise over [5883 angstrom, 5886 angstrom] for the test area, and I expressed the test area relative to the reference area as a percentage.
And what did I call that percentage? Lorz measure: 53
